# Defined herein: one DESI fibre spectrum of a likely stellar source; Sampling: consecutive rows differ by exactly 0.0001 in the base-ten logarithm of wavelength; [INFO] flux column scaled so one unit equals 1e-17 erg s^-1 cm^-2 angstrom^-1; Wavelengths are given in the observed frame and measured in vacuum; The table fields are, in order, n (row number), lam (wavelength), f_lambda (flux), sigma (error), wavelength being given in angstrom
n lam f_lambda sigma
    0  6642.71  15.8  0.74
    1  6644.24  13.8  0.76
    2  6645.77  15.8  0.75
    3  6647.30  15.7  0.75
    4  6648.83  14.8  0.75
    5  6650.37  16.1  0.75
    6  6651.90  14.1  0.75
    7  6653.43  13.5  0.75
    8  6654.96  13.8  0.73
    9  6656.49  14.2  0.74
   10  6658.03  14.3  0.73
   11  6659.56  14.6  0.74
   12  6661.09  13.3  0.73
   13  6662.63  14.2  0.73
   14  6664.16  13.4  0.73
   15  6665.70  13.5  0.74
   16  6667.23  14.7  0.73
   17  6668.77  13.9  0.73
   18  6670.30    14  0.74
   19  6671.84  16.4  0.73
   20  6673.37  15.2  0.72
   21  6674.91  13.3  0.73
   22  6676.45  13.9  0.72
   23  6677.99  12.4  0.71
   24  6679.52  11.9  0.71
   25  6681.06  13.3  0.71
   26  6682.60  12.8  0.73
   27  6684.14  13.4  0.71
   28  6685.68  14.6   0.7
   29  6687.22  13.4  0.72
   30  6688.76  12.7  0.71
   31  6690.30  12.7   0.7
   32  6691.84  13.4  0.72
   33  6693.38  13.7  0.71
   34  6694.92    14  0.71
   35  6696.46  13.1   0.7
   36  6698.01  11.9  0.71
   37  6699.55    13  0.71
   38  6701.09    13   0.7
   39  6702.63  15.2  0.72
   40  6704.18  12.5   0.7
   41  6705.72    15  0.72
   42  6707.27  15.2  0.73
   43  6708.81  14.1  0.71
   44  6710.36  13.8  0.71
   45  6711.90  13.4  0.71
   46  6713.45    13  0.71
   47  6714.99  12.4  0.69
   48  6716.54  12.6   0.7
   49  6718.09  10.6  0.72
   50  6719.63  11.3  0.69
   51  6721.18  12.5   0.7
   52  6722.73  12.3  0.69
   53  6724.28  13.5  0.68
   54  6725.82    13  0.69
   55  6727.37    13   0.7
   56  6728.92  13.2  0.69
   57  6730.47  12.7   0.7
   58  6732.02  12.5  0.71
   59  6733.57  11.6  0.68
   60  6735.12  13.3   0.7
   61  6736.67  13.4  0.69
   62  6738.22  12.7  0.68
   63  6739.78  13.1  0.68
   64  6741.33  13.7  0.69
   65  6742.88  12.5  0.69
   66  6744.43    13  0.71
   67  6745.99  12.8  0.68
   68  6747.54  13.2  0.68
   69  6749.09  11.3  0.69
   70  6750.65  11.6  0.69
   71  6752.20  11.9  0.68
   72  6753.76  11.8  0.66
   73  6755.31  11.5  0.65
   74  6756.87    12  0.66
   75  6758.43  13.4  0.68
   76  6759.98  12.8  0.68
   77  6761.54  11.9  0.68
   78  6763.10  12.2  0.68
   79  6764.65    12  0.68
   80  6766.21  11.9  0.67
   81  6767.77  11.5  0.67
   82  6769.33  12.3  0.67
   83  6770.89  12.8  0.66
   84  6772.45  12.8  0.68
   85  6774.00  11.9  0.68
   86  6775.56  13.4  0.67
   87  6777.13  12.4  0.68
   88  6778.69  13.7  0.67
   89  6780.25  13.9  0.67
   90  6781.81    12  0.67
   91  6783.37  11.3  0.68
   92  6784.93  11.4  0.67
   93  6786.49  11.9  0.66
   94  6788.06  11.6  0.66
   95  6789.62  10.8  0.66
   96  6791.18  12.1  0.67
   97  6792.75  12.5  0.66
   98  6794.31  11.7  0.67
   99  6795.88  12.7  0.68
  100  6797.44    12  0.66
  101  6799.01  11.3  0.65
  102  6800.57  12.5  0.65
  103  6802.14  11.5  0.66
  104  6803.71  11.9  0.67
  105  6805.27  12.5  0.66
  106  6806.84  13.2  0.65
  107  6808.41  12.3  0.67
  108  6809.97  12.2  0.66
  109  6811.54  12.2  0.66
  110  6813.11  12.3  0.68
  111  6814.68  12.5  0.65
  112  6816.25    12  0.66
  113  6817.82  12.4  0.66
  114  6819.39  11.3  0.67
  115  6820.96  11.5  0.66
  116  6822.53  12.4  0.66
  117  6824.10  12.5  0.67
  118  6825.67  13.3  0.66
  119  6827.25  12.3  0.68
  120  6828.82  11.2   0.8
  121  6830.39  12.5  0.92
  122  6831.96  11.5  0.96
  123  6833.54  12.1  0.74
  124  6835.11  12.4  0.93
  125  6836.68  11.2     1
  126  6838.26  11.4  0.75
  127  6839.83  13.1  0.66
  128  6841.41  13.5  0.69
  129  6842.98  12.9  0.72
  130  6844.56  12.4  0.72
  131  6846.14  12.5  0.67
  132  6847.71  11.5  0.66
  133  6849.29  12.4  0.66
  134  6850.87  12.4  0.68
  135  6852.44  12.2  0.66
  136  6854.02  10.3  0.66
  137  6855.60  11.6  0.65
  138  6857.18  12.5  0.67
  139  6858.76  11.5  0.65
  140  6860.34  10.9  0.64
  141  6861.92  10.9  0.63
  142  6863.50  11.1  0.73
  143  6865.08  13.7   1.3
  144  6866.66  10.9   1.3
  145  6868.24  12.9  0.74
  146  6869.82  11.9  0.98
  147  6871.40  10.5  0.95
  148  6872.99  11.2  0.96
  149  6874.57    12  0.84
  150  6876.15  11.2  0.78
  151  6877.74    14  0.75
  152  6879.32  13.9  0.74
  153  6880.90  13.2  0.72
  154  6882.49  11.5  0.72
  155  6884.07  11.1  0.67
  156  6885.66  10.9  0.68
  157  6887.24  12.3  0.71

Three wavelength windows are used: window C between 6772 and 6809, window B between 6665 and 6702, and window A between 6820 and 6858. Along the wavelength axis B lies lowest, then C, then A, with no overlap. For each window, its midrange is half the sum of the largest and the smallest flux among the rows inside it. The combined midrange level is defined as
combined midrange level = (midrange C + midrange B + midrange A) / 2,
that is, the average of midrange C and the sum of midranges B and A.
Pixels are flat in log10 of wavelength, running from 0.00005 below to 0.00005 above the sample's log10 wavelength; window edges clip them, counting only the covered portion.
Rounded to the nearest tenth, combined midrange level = 19.2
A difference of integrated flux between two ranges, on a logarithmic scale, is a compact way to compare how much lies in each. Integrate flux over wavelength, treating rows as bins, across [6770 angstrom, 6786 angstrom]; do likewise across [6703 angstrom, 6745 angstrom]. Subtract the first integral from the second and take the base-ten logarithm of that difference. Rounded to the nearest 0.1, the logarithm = 2.5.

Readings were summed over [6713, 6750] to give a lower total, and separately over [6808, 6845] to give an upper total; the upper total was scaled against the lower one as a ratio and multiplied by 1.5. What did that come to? 1.45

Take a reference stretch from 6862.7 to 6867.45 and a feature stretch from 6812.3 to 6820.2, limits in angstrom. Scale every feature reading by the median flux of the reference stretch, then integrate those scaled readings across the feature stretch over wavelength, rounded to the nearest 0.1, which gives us 8.6 angstrom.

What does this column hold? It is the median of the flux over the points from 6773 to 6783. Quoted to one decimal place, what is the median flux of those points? 12.9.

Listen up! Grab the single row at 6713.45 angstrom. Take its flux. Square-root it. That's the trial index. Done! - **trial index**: 3.61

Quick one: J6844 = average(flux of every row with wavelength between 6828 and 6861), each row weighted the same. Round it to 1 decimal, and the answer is 12.0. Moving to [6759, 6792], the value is 12.2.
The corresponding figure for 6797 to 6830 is 12.2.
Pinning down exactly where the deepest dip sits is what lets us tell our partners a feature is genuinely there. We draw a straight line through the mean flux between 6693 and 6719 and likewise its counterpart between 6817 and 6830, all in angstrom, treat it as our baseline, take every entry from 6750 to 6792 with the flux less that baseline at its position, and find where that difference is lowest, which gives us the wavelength 6789.62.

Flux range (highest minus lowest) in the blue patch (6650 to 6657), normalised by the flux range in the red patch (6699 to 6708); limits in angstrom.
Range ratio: 0.96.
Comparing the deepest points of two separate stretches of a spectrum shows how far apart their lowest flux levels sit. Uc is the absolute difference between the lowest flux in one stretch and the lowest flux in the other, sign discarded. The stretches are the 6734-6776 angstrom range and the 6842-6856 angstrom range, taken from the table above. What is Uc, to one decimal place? 1.0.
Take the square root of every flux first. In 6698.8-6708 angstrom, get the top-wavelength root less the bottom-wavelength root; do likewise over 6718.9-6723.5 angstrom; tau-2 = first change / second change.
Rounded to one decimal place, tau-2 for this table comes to 2.0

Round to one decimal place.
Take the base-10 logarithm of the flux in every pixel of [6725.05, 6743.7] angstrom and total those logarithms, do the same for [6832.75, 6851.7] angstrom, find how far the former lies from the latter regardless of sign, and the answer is 0.2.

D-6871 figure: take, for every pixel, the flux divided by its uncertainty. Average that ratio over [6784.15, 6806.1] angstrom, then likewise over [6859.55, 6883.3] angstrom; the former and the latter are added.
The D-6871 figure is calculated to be 32.7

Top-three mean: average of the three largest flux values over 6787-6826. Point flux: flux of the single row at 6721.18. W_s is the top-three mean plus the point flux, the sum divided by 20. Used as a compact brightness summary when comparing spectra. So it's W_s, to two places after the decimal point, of 1.28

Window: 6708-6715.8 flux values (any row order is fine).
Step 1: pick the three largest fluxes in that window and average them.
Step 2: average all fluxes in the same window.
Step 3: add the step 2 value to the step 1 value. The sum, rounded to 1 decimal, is 27.1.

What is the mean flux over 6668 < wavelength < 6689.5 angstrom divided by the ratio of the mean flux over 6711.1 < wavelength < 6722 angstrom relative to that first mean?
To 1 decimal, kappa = 15.2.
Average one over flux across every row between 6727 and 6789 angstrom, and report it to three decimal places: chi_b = 0.081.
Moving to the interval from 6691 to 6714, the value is 0.074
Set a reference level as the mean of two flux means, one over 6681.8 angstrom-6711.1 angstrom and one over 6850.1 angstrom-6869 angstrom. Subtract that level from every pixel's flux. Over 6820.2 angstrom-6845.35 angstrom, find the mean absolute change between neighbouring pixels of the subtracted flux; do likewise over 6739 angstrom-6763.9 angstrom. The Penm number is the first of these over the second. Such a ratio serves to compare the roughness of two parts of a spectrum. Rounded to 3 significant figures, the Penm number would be 1.23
